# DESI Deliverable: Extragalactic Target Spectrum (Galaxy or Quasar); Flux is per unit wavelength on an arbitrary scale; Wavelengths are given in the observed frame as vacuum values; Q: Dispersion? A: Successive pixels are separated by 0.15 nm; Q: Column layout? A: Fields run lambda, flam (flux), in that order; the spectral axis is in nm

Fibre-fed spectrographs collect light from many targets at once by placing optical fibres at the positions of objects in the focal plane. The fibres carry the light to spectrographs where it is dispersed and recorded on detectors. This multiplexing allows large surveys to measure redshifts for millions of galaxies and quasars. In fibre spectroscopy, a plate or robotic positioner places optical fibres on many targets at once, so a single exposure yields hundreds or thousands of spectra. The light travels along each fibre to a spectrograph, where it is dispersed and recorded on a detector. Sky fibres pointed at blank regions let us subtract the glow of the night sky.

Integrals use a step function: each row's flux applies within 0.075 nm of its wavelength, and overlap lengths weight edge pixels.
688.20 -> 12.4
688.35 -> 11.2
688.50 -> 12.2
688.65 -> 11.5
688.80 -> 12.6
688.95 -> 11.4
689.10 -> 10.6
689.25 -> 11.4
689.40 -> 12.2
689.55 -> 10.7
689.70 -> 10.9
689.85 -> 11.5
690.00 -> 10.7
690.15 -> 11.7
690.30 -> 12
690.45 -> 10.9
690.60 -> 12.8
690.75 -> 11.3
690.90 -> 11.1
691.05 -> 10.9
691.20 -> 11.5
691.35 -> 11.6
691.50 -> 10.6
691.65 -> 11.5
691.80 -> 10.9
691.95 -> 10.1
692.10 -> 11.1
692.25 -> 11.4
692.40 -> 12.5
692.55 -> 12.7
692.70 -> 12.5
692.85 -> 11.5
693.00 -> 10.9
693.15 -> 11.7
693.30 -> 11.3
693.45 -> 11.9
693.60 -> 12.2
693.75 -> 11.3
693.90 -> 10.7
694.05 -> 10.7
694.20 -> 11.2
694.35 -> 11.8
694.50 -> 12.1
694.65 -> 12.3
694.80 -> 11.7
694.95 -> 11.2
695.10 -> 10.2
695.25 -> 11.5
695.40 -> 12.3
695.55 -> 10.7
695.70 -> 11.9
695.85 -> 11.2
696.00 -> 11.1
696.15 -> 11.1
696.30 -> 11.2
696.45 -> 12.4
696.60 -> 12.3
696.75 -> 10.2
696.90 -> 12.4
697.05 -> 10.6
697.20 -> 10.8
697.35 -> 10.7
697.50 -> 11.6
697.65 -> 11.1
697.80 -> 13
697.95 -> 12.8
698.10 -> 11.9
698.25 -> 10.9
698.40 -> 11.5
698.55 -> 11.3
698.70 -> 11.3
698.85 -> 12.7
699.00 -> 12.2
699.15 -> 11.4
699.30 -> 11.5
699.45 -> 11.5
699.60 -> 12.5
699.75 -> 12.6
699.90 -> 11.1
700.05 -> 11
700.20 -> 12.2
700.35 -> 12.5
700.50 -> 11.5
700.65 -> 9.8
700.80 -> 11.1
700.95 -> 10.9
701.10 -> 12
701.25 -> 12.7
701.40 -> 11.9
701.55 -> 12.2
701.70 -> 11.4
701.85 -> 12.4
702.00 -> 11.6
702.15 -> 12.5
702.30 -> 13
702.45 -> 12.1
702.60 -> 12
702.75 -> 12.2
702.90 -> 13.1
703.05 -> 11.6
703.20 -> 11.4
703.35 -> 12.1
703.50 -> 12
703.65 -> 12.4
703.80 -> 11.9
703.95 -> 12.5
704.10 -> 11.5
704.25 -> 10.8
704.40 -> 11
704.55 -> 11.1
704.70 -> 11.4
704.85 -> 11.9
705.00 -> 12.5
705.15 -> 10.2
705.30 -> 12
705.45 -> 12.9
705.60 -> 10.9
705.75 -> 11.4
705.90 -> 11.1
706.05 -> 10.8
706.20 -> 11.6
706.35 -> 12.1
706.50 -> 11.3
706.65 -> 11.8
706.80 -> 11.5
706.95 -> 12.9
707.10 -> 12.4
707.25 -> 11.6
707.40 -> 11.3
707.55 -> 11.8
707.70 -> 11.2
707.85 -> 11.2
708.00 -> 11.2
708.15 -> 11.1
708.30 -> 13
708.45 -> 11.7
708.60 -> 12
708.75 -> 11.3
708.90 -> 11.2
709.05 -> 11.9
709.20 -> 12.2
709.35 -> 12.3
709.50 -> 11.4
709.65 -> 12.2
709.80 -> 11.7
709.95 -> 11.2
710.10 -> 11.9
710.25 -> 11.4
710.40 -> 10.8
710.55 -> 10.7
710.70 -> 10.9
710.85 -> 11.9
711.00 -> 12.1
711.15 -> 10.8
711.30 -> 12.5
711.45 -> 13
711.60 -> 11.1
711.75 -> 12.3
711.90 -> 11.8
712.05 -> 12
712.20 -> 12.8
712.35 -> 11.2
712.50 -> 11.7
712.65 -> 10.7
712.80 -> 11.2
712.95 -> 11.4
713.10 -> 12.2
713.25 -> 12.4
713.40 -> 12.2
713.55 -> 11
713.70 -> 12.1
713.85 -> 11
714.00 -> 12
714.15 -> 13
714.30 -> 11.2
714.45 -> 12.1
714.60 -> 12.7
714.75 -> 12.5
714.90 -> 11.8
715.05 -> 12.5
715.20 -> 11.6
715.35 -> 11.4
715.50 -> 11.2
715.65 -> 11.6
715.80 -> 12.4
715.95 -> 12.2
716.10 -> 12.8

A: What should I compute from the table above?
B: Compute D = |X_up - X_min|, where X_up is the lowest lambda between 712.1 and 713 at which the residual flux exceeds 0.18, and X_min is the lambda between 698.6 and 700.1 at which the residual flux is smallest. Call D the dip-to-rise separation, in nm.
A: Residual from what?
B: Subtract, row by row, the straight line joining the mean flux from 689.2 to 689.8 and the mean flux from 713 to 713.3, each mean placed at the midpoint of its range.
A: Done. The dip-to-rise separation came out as 12.15 nm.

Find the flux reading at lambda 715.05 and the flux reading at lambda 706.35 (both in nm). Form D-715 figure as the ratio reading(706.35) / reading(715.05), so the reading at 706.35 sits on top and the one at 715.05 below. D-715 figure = 0.97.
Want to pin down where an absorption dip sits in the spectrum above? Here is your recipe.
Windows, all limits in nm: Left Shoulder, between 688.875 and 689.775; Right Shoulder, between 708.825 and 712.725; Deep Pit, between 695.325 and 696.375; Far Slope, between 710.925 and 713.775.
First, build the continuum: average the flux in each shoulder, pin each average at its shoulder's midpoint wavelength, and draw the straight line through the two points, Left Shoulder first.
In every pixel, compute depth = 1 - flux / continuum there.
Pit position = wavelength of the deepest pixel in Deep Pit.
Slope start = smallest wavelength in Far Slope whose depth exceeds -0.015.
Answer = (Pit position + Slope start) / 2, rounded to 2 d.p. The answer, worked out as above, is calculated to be 703.35 nm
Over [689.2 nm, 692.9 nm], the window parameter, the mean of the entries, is 11.44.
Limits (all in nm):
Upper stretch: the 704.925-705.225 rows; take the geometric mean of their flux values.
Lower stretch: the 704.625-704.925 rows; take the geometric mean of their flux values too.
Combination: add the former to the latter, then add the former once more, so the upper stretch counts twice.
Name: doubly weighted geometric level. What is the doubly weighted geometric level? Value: 34.2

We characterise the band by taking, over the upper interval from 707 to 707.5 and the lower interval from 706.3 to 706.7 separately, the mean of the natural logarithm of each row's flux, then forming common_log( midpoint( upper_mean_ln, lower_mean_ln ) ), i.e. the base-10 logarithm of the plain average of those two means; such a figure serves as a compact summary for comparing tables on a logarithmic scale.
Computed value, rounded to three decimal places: 0.392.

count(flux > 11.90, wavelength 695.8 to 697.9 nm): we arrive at 4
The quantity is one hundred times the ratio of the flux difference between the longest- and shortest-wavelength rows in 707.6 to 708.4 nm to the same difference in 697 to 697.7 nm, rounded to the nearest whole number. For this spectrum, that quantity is 360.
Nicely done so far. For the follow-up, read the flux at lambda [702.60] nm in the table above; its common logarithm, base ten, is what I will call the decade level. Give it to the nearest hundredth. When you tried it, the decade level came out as 1.08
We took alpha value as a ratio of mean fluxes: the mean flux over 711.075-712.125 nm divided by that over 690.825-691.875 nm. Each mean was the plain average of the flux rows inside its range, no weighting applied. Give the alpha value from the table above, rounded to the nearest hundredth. 1.07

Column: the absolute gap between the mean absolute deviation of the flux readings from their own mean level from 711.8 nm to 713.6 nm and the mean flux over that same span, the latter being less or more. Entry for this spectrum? 11.2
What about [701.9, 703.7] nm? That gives 11.8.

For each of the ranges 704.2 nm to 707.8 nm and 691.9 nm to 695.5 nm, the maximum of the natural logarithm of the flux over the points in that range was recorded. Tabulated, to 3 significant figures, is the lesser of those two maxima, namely 2.54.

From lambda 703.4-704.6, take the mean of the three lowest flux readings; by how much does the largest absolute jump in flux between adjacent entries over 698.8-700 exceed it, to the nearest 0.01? -9.47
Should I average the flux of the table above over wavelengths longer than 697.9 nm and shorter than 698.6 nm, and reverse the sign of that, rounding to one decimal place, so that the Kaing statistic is -11.7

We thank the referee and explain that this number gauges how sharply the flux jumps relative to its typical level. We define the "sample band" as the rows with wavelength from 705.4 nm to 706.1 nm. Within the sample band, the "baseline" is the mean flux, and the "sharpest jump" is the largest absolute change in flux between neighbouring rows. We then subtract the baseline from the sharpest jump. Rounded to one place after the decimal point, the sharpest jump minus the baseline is -9.4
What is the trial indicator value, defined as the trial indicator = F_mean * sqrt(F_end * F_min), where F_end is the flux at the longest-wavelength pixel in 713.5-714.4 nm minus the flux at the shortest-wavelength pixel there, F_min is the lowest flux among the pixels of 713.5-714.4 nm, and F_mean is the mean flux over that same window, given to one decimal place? 17.4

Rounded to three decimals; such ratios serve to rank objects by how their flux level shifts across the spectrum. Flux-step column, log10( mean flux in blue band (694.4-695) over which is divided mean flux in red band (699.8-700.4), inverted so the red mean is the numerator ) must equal -0.005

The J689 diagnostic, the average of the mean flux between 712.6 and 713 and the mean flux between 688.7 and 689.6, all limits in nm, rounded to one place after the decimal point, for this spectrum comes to 11.3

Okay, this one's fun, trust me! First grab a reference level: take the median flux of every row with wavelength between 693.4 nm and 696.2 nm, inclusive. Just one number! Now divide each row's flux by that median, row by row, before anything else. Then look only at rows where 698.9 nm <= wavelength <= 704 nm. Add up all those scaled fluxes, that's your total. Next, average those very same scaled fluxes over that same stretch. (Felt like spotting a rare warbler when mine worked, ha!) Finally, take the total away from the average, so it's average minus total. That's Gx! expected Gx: -35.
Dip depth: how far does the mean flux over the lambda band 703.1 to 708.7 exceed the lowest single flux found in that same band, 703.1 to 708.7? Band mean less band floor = 1.5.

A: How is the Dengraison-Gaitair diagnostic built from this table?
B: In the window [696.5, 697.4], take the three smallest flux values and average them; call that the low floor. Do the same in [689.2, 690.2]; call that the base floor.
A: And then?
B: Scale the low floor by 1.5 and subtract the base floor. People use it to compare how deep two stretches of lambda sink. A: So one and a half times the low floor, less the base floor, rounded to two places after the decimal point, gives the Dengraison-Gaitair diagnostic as 4.98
